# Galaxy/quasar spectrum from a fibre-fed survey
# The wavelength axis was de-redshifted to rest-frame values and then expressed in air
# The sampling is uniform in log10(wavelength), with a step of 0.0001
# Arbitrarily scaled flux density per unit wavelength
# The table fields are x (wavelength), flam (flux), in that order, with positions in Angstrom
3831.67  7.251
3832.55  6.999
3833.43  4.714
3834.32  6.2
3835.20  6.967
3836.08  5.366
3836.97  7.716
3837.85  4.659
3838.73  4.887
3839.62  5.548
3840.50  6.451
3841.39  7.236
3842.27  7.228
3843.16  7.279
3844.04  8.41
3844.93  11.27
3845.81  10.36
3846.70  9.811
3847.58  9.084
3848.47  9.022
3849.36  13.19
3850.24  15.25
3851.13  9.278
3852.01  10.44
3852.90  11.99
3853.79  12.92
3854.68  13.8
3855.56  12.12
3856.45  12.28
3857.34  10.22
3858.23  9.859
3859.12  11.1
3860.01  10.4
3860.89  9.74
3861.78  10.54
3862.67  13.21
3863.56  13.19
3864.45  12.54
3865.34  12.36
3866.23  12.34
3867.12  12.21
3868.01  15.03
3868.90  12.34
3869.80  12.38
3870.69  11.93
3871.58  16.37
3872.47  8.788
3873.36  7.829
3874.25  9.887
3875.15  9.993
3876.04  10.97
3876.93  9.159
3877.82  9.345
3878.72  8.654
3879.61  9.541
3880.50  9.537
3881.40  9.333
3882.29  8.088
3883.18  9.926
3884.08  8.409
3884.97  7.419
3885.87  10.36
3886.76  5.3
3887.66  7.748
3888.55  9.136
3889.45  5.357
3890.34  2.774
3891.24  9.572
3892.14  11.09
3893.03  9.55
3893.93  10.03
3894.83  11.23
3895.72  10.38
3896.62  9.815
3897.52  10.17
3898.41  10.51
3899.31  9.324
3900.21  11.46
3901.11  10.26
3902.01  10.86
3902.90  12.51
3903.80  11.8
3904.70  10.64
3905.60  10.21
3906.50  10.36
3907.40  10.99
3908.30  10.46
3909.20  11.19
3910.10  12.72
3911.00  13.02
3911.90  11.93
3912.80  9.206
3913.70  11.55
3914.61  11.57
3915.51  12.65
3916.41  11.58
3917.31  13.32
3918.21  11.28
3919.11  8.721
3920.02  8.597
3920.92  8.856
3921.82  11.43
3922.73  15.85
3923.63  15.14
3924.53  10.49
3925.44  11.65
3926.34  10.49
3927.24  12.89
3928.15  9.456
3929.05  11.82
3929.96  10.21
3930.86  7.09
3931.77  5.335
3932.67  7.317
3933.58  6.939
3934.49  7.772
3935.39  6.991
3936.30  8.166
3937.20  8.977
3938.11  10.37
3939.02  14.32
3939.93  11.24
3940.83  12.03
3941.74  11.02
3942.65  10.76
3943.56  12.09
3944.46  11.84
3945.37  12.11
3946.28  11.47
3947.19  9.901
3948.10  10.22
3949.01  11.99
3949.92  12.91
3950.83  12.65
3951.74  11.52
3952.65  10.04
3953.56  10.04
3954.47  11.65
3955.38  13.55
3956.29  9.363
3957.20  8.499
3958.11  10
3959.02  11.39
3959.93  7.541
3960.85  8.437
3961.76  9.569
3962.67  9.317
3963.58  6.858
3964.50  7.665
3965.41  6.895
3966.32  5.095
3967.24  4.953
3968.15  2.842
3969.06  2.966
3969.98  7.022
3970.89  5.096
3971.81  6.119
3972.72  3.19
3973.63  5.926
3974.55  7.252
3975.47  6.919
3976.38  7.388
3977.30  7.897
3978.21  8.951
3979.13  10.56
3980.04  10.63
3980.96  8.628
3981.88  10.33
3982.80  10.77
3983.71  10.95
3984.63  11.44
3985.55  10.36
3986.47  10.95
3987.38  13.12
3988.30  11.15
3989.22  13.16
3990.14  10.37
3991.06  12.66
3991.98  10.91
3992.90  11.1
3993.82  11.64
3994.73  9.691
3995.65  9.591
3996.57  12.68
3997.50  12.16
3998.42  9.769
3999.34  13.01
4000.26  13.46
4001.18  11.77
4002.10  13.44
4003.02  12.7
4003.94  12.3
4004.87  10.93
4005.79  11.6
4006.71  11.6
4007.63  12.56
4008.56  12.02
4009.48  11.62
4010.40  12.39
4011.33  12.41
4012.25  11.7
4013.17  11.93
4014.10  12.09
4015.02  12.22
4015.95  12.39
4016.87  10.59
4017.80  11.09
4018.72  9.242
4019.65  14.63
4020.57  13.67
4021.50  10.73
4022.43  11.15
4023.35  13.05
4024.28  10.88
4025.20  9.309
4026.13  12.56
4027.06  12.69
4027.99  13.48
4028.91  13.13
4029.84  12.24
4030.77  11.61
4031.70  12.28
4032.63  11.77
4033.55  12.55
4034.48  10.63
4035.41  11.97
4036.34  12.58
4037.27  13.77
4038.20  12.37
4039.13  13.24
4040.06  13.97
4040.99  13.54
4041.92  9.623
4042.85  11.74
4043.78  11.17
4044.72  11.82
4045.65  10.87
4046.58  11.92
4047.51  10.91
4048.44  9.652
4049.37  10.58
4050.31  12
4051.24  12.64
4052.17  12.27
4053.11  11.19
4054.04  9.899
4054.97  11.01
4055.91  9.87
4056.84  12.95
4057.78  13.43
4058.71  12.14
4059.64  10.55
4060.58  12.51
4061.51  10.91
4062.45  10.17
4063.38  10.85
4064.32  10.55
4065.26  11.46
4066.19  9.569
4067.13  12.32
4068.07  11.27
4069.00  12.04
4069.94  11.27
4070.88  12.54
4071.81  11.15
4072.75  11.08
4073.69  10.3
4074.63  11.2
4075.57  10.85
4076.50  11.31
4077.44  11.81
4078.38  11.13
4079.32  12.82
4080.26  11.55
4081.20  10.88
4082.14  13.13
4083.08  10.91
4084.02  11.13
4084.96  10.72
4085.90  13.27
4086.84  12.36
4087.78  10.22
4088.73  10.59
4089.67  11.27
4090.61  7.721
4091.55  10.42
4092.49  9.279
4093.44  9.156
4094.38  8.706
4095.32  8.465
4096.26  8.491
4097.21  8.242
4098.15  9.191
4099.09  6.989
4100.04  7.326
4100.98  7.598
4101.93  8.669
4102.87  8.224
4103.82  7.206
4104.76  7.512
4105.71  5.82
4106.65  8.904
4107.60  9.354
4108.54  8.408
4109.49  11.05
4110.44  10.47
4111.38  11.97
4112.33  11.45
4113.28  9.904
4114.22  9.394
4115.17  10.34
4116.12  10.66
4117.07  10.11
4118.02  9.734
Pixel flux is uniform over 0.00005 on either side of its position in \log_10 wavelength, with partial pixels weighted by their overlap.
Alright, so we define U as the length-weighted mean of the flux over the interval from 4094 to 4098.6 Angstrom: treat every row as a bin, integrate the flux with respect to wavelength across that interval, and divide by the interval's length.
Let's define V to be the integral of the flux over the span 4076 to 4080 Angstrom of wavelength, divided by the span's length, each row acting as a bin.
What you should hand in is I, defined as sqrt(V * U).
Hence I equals 10.1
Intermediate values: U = 9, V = 12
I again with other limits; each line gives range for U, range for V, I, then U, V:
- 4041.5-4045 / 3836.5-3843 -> 8.3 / 11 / 6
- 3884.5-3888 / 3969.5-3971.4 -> 6.8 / 8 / 6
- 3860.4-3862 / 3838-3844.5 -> 8.2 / 10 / 7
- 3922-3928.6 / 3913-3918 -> 12.1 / 12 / 12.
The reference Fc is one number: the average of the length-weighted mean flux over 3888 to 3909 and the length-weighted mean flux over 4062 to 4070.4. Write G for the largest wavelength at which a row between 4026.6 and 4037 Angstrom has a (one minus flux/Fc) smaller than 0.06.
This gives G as 4036.34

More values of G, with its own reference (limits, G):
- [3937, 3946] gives 3945.37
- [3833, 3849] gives 3845.81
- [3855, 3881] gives 3876.04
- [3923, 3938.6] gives 3938.11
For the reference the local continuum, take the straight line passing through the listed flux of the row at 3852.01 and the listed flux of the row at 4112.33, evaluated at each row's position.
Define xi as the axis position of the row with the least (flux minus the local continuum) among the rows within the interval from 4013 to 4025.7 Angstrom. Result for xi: 4018.72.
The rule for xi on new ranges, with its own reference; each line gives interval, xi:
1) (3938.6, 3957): 3956.29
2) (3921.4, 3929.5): 3928.15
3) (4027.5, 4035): 4034.48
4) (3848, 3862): 3848.47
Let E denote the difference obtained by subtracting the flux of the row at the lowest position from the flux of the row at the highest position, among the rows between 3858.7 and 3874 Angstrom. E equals -3.3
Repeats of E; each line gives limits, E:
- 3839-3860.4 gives 4.9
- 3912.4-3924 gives 5.9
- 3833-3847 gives 5.1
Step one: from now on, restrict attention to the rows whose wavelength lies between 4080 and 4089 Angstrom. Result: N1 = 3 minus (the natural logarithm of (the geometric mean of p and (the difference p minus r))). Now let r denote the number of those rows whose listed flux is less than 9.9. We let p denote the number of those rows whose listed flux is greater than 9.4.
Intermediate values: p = 10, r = 0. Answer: 0.70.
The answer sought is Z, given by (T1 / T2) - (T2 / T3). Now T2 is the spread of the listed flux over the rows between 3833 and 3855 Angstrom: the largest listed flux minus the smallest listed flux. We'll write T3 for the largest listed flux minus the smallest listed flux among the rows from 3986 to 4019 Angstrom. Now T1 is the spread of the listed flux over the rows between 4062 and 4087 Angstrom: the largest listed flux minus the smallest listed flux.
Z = -2.2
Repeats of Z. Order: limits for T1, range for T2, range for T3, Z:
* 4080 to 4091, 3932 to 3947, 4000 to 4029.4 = -0.6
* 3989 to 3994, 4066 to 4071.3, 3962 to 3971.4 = 0.5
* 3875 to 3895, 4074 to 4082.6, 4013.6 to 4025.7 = 3.3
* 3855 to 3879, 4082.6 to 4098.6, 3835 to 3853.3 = 1.0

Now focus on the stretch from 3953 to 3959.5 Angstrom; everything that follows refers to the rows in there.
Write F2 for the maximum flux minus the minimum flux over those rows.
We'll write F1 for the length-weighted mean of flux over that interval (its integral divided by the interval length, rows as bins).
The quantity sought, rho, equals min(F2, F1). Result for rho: 5.1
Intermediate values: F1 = 10.6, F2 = 5.1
